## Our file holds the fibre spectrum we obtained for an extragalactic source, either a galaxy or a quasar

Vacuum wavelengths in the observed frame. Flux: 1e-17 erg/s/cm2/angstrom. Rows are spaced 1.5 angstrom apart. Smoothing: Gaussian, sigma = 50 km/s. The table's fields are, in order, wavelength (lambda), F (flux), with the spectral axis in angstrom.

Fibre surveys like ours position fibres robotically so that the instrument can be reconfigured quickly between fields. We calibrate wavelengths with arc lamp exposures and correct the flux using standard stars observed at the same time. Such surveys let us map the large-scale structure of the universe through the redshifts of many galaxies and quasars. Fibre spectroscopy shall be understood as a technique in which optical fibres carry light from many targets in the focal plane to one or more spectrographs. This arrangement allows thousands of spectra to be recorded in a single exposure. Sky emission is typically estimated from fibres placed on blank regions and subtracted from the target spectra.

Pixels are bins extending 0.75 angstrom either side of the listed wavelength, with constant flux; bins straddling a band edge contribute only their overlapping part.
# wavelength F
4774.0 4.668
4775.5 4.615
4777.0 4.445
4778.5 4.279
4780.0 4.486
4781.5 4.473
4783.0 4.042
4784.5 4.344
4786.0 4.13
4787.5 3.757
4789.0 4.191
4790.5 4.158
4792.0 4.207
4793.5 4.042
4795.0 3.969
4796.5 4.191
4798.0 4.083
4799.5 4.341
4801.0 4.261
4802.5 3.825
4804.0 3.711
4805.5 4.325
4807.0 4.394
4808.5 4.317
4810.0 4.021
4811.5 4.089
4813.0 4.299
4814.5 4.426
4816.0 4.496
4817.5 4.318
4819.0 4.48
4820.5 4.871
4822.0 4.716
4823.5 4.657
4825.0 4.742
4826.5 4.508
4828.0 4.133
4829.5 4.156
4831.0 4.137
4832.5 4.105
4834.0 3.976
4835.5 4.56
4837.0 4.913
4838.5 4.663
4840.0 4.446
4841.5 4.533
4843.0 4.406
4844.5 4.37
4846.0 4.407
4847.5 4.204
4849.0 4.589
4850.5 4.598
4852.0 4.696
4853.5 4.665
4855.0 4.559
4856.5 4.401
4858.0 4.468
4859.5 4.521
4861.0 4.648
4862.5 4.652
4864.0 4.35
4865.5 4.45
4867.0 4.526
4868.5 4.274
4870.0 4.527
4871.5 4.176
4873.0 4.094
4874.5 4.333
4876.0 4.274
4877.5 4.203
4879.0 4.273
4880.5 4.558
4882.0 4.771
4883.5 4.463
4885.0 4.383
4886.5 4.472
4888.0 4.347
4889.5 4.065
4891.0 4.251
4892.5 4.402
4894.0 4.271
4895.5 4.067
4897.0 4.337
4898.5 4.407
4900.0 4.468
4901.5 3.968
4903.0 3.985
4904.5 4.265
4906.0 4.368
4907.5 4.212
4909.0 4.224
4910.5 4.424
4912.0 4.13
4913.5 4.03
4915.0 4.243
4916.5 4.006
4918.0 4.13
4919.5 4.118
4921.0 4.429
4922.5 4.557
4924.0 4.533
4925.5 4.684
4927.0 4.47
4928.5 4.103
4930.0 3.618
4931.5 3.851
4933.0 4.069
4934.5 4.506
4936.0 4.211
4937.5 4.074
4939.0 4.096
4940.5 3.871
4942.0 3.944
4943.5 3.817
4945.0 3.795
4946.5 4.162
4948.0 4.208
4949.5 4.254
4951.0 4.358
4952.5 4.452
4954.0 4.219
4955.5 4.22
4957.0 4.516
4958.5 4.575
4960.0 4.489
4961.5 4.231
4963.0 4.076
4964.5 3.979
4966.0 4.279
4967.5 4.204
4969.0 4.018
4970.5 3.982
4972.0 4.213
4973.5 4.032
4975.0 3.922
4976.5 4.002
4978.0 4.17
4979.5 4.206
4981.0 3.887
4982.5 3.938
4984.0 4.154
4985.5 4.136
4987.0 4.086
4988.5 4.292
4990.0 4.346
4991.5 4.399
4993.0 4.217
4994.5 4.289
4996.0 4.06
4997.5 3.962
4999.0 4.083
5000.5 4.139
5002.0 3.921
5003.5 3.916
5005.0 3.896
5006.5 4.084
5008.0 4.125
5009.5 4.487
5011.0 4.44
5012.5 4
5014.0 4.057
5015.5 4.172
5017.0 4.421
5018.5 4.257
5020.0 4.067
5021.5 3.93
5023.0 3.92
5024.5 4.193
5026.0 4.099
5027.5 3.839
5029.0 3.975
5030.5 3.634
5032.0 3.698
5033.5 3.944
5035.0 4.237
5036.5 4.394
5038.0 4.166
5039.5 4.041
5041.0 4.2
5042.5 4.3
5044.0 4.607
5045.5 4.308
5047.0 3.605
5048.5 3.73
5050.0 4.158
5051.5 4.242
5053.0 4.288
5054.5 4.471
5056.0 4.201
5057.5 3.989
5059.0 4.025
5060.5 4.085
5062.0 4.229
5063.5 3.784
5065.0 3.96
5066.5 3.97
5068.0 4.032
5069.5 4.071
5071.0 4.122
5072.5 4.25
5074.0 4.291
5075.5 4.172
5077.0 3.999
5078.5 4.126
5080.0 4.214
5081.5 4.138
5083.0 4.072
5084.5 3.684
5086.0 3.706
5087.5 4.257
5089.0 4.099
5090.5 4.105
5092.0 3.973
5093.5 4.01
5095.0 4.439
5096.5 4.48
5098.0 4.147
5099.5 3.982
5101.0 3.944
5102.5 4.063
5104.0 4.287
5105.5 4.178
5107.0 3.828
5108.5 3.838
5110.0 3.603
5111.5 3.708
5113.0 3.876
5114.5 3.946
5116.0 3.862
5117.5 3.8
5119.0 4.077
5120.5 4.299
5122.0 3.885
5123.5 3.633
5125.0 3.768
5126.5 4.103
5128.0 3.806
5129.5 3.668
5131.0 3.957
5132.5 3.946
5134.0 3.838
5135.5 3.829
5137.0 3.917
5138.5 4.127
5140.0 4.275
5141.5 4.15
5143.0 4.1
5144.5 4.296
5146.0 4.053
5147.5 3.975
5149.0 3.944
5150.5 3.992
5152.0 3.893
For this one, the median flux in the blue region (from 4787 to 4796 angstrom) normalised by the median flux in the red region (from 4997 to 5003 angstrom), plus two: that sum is 3.02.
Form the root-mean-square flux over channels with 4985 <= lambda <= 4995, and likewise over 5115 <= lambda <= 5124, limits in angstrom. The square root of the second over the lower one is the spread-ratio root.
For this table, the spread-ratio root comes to 0.961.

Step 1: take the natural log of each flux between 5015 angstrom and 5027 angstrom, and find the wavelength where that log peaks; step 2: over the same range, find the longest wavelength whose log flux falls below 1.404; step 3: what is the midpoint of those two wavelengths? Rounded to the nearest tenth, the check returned 5020.0 angstrom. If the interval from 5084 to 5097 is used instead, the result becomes 5095.0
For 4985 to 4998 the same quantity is 4994.5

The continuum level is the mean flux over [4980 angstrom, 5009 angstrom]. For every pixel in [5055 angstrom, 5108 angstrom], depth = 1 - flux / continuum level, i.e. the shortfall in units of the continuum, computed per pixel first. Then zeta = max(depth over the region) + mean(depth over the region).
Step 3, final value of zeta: 0.11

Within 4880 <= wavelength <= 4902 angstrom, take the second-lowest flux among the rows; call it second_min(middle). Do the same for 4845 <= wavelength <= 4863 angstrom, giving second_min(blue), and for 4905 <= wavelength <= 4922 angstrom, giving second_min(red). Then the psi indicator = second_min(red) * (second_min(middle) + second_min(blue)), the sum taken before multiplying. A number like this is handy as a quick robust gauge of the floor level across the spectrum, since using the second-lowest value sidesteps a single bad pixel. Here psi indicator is 34.1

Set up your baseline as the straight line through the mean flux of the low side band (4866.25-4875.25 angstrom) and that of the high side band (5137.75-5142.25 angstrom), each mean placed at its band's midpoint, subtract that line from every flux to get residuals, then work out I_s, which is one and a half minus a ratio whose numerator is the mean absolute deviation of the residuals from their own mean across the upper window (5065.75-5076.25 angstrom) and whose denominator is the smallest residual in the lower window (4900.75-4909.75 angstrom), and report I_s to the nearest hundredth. 1.78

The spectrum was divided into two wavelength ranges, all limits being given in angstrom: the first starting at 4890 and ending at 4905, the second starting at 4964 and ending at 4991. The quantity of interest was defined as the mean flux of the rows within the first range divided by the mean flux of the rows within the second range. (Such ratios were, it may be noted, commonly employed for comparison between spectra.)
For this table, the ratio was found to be 1.03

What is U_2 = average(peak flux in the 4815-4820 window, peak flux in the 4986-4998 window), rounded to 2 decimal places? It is 4.45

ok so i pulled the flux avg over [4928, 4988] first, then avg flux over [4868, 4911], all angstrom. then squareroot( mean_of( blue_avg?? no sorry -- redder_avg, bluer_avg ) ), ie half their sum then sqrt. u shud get 2.05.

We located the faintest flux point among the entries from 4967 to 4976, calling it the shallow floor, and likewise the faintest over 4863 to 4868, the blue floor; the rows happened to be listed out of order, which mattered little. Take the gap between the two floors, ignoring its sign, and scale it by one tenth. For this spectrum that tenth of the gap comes 0.043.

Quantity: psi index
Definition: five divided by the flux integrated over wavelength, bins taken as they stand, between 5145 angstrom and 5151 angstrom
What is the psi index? 0.21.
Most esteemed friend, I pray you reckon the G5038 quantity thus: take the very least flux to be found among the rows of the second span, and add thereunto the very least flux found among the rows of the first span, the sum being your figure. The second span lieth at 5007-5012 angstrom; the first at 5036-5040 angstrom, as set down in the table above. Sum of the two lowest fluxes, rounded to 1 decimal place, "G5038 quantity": 8.2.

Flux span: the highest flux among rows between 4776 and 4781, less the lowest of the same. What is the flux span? 0.21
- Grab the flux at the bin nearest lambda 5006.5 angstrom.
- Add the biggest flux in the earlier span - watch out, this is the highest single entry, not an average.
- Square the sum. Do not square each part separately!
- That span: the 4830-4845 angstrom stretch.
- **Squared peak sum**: 81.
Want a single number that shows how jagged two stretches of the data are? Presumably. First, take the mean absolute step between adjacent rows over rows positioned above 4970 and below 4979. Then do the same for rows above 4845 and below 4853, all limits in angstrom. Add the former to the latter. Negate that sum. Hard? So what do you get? -0.33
